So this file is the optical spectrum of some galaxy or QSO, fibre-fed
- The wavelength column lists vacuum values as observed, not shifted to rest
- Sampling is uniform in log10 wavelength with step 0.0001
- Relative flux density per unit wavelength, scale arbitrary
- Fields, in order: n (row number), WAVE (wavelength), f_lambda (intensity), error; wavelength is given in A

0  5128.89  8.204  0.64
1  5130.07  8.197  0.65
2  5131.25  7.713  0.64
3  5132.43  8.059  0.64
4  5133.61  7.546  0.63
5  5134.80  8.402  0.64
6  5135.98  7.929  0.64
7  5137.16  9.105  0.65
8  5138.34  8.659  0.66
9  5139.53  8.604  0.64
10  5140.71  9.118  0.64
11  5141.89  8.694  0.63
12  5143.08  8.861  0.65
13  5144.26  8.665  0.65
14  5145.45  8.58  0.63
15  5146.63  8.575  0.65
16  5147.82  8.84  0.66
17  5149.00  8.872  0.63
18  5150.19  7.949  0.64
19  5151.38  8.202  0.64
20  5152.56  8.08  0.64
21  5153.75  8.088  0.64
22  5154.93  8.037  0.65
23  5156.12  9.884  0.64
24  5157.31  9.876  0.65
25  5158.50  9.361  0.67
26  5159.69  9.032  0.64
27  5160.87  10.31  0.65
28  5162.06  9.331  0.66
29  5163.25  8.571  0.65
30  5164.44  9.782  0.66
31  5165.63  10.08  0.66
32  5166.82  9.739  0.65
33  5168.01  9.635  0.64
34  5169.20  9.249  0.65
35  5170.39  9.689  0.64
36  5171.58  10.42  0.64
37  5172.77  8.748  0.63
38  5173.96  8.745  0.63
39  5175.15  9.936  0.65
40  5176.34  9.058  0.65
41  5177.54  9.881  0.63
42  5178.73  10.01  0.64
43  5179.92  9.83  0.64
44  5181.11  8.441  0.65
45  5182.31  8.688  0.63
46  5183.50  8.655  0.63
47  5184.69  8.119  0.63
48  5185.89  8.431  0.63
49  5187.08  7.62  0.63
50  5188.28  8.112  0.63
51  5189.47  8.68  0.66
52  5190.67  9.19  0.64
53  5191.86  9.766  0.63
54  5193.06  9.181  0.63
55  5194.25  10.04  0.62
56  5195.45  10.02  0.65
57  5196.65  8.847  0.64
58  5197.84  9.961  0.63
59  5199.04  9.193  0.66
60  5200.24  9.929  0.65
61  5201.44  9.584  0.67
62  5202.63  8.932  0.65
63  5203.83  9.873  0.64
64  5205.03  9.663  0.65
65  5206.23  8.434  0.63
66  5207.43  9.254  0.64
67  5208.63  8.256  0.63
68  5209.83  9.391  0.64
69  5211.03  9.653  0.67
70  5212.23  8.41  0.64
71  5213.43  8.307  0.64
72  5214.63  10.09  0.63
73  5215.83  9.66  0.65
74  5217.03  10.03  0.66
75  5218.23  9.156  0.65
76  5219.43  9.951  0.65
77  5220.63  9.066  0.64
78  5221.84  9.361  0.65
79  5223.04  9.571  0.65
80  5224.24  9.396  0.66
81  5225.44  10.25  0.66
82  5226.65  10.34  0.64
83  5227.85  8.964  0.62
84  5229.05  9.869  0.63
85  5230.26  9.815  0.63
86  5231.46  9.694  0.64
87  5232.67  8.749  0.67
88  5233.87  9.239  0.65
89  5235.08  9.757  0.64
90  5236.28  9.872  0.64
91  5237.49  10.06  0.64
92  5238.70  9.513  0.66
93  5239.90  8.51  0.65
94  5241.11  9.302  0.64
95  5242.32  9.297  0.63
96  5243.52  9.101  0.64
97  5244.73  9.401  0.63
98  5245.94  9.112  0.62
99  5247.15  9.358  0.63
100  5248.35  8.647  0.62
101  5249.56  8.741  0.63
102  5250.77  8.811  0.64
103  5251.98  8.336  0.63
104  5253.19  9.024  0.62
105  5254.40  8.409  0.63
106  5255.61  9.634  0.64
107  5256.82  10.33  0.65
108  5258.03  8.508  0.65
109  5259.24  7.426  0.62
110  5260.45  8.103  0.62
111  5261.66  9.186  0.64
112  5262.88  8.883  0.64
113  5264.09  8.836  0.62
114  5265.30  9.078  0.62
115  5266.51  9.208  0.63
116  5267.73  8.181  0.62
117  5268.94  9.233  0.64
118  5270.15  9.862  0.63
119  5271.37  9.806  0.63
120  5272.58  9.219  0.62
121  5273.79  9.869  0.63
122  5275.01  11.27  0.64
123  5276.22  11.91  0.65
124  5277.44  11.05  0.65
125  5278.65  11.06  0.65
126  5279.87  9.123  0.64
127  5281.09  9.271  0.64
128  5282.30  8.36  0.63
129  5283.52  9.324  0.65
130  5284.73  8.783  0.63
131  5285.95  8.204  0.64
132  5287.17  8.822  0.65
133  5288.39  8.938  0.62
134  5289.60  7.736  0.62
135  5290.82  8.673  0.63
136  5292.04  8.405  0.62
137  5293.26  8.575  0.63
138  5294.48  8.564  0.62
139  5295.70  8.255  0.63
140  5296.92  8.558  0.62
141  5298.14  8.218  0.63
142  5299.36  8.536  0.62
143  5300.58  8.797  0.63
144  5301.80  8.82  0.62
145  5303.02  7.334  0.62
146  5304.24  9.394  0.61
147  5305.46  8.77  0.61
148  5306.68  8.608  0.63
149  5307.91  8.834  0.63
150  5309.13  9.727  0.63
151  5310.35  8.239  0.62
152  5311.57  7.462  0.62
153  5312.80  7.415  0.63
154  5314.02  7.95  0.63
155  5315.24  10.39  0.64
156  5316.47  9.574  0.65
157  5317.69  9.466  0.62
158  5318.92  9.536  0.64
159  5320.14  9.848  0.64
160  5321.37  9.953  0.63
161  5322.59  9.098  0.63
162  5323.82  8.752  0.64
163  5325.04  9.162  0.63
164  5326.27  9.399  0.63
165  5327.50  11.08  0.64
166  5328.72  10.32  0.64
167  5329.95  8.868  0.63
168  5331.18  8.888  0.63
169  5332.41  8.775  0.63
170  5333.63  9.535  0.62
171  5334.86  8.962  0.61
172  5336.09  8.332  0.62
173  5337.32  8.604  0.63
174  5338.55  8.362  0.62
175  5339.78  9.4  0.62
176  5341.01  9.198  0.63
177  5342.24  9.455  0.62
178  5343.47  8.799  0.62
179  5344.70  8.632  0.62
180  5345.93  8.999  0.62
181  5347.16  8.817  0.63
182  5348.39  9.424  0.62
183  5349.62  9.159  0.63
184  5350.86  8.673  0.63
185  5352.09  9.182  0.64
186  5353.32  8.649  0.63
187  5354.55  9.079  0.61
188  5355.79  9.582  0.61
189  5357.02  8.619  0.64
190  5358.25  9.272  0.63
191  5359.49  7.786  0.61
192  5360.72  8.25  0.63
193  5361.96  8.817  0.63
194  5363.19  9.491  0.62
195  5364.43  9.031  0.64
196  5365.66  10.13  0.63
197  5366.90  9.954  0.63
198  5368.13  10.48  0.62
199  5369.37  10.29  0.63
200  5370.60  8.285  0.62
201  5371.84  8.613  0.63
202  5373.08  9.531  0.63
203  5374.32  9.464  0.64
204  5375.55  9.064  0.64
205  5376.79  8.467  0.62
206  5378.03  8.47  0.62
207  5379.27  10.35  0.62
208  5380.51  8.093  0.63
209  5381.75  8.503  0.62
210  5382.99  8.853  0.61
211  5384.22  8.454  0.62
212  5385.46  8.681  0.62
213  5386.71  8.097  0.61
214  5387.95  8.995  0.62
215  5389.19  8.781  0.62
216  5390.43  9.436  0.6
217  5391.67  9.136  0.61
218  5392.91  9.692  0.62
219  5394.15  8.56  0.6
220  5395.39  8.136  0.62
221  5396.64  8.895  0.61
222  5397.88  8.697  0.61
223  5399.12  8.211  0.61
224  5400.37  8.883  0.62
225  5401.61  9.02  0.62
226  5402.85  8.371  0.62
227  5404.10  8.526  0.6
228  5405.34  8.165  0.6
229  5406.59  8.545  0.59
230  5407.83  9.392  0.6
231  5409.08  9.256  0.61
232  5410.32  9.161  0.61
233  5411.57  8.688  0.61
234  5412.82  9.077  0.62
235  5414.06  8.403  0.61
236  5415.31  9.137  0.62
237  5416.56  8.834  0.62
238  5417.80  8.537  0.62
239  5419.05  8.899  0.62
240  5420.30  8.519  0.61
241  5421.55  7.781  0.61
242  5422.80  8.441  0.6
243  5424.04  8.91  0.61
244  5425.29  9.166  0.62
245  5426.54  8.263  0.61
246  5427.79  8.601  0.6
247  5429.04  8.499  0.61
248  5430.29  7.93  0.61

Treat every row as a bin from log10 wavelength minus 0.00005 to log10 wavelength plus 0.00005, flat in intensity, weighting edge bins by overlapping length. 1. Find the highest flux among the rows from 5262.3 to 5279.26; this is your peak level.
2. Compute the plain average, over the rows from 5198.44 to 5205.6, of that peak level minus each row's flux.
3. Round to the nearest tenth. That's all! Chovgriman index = 2.4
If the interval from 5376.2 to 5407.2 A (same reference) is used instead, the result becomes 3.2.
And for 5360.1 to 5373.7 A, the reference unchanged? 2.6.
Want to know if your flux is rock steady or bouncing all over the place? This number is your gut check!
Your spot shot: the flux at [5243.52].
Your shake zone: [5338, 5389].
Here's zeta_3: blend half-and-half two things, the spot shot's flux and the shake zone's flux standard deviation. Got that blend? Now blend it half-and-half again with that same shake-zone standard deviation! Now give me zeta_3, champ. 2.75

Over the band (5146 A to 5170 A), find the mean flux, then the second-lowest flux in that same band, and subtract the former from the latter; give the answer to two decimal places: -1.04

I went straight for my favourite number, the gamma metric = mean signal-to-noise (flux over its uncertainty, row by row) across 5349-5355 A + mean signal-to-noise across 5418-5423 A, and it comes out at 28.0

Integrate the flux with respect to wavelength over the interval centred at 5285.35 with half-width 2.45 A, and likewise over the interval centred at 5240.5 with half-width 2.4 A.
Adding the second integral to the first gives 86.9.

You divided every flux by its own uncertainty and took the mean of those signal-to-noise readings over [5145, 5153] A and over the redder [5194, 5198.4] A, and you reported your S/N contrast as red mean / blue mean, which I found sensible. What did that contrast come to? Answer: 1.16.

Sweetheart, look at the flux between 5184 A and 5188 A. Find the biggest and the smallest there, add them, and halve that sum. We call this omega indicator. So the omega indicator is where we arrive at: 8.03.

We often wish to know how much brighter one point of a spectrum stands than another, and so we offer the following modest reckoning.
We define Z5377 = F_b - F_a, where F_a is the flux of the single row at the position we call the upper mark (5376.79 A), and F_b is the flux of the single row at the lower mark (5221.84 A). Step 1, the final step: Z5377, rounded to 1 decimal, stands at 0.9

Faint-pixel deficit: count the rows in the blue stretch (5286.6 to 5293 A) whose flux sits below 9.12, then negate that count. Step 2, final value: -5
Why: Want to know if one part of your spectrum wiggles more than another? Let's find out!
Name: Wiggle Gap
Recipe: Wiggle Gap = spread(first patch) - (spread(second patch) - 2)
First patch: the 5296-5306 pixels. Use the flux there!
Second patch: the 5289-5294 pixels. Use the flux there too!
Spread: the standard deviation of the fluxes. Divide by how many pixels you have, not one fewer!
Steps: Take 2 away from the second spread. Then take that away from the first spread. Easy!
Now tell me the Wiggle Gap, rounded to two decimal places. 2.19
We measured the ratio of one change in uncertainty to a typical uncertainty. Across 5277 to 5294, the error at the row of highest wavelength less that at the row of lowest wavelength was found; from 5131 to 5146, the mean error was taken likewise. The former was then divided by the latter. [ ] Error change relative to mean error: -0.031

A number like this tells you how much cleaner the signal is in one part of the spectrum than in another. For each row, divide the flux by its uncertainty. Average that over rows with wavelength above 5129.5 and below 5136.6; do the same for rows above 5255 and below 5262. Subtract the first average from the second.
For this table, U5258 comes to 1.4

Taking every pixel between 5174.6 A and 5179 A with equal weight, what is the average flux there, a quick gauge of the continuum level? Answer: 9.7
